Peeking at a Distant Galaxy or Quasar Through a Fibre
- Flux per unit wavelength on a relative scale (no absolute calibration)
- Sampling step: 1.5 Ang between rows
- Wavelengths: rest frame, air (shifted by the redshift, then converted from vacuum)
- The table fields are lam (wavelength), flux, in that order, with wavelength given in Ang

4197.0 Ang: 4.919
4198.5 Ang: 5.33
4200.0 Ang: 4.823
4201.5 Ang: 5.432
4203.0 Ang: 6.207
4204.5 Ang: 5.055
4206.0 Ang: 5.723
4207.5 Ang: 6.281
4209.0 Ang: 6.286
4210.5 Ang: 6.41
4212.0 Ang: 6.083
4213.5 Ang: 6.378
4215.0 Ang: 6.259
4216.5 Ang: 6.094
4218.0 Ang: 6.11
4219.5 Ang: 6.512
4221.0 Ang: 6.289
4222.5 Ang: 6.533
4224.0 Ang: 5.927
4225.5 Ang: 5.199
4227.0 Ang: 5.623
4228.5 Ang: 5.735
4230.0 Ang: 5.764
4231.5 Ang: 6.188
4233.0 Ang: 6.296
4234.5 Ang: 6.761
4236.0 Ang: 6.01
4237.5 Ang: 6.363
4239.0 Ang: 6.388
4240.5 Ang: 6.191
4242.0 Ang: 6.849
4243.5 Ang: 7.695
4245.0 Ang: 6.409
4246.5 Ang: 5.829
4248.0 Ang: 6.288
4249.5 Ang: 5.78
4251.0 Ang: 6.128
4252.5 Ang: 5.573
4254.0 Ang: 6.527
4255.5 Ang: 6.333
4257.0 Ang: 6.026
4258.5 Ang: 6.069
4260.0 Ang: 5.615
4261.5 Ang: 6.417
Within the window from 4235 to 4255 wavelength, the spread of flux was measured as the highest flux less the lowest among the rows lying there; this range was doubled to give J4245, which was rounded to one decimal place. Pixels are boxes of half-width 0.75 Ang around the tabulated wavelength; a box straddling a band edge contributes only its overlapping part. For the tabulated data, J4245 4.2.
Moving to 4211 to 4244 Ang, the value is 5.0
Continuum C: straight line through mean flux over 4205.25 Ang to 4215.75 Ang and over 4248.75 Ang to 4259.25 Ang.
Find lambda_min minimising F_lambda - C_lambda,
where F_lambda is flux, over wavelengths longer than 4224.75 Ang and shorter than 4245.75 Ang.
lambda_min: 4225.5 Ang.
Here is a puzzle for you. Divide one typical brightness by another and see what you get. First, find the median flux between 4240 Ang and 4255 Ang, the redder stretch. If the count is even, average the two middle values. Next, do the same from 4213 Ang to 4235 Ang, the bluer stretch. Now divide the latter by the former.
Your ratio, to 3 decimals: 0.992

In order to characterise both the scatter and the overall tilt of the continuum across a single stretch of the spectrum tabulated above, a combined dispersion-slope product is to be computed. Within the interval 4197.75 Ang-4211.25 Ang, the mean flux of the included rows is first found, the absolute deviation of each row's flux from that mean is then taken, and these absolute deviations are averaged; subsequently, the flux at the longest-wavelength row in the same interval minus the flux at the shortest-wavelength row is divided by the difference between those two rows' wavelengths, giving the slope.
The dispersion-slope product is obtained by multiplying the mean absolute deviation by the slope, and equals 0.045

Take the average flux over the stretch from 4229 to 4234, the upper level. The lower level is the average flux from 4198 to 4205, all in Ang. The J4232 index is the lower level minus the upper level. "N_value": -0.7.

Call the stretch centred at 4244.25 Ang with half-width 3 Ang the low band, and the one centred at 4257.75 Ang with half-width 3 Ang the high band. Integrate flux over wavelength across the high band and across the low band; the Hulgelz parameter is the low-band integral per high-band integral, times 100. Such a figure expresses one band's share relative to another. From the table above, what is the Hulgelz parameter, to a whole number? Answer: 111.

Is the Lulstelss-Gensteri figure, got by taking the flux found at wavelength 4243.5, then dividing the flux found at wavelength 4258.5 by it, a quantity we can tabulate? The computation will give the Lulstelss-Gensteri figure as 0.79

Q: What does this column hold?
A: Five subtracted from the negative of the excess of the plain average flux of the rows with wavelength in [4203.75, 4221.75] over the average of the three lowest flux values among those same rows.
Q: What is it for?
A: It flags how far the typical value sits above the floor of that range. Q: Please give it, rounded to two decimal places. -5.50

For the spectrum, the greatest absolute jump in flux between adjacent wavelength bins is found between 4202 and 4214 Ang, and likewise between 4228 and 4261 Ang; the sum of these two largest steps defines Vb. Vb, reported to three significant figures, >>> 2.44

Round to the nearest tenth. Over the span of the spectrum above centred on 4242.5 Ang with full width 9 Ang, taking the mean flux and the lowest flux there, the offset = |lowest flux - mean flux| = 0.7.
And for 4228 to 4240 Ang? 0.5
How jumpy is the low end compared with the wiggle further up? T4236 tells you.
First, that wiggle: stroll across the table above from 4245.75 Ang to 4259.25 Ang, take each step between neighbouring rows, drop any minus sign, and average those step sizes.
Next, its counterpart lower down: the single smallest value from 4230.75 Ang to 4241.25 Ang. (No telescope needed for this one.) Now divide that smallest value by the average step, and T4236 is 14.3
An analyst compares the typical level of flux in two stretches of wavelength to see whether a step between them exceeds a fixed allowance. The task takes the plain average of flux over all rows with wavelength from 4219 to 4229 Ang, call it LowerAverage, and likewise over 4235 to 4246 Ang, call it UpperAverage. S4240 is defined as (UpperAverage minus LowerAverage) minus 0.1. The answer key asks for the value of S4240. 0.5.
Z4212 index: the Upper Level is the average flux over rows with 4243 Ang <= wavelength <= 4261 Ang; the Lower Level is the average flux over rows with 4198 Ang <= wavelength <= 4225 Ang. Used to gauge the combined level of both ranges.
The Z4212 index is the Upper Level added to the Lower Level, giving 12.2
